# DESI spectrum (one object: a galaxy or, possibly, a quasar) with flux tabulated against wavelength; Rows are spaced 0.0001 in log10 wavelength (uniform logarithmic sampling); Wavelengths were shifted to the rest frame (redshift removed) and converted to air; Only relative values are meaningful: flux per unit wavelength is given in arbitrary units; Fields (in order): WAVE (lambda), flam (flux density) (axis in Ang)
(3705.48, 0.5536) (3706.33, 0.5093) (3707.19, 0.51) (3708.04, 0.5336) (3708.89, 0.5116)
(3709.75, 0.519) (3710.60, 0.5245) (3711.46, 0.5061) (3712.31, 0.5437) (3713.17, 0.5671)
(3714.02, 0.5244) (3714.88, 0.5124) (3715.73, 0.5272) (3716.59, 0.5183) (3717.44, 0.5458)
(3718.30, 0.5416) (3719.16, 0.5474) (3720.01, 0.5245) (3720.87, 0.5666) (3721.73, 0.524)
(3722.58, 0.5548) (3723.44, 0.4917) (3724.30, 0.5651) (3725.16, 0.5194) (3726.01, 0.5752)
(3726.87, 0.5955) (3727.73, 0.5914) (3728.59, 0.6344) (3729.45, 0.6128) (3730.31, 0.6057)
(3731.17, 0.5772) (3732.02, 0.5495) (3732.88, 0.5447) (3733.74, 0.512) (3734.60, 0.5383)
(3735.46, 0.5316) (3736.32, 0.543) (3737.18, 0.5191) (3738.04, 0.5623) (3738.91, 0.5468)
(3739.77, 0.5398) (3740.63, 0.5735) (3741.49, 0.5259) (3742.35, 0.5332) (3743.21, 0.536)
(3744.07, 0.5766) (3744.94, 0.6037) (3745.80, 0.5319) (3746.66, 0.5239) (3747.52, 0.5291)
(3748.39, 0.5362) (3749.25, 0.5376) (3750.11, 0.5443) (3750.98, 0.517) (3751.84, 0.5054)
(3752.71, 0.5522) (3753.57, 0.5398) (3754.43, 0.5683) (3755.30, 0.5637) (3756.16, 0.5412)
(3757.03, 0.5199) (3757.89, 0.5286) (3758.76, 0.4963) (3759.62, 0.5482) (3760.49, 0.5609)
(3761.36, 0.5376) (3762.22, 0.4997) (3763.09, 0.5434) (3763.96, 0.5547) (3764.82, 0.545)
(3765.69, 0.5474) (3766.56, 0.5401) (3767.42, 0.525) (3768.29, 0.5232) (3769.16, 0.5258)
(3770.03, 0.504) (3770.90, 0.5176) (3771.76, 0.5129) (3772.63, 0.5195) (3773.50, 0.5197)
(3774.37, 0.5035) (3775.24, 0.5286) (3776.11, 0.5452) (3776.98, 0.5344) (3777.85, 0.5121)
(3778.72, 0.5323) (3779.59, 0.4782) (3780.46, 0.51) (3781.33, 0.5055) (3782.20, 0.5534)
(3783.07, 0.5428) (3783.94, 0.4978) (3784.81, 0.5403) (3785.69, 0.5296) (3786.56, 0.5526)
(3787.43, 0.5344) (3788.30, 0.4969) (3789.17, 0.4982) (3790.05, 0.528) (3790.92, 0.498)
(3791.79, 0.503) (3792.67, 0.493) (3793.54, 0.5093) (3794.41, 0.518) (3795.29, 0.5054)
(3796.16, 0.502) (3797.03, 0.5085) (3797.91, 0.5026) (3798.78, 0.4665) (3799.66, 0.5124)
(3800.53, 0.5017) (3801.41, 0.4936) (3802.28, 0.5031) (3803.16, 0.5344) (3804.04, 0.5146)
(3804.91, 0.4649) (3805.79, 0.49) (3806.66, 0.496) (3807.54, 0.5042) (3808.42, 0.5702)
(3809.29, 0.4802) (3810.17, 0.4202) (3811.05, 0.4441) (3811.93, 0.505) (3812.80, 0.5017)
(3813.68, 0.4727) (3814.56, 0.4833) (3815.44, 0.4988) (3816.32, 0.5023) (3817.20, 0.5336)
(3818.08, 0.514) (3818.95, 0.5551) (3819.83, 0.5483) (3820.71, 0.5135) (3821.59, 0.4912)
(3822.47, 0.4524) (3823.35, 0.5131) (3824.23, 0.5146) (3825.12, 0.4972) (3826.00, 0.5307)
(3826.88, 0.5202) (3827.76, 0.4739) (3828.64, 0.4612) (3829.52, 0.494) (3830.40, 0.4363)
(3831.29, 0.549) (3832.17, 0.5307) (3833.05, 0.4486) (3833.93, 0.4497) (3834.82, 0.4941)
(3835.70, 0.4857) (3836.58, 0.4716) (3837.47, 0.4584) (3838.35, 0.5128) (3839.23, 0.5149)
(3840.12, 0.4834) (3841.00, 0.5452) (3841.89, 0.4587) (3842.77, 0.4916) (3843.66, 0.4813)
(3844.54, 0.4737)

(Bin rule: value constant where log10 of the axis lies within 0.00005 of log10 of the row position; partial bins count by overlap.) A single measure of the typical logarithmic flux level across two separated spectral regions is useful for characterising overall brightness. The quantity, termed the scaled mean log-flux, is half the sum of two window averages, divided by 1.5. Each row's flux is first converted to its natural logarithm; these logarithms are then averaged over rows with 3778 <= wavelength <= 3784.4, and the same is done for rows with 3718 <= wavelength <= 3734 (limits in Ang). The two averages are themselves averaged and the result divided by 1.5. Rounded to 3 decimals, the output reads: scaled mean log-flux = -0.414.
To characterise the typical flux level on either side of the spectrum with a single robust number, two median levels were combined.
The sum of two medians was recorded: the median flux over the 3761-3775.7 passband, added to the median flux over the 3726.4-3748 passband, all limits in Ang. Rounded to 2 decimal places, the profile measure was 1.07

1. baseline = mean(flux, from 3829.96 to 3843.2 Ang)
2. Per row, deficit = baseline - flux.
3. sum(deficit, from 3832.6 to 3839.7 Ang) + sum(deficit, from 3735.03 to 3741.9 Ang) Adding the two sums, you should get -0.4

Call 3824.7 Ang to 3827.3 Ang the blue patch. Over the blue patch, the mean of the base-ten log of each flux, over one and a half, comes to -0.1917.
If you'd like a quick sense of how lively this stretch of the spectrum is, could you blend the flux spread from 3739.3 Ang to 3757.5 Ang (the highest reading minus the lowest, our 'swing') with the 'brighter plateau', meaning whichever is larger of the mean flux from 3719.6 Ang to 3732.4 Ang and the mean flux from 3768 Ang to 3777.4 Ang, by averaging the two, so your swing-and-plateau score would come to 0.332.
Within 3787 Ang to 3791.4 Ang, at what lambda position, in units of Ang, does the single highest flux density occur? 3787.43 Ang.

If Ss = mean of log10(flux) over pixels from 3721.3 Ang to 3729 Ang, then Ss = -0.252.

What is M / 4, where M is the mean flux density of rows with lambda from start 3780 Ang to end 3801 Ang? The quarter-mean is 0.128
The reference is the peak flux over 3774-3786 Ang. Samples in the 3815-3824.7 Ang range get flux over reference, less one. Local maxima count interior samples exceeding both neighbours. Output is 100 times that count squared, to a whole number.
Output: 400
